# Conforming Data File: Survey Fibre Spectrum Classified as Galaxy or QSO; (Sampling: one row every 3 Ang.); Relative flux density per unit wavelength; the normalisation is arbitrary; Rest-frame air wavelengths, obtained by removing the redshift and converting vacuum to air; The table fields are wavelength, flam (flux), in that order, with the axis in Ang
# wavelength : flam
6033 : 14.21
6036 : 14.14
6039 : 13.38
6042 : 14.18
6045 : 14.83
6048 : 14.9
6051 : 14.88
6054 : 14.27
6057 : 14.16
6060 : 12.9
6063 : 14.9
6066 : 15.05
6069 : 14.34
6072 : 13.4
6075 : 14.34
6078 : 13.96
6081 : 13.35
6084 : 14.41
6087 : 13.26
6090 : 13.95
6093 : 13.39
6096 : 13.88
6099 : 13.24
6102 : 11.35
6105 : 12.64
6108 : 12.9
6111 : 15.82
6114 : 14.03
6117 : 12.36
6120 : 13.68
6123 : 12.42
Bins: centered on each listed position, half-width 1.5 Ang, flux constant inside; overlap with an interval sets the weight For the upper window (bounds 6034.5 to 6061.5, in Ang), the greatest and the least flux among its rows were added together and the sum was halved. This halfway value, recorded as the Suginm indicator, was 13.9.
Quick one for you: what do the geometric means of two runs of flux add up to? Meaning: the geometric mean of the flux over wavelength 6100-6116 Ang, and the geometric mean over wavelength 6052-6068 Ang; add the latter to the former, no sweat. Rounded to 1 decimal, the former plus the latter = 27.5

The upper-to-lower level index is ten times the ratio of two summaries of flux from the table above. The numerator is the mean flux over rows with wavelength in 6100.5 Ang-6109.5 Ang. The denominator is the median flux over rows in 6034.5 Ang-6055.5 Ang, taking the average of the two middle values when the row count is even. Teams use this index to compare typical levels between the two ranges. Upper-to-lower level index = 8.62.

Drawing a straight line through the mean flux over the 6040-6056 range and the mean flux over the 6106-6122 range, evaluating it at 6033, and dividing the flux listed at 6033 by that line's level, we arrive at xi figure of 0.96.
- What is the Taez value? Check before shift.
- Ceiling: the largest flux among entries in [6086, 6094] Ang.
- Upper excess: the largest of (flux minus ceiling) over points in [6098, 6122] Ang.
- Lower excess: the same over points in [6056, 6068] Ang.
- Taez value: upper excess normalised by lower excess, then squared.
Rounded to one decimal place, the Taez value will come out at 2.9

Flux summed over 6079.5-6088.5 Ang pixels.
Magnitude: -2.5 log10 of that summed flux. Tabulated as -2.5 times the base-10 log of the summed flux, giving -4.03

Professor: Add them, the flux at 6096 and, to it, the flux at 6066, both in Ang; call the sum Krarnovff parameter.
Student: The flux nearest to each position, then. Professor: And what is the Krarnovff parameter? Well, 28.9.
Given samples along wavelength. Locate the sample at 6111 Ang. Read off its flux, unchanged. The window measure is 15.82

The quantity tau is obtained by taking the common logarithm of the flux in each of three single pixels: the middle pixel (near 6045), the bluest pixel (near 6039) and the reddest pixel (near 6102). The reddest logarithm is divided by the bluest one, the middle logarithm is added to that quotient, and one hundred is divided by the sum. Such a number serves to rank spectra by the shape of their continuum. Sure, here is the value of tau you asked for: 47.4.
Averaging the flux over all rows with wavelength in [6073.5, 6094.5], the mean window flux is 13.8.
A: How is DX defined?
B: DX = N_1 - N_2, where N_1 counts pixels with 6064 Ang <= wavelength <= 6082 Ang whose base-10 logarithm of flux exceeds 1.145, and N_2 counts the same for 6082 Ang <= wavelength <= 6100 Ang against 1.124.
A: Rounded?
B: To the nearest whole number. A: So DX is -1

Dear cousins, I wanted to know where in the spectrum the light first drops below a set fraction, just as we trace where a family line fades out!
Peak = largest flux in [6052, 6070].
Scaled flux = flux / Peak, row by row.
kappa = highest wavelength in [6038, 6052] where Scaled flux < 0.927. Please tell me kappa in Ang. 6039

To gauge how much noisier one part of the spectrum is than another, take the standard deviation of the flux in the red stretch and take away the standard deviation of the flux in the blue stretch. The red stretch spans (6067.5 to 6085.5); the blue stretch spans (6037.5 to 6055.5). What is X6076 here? -0.1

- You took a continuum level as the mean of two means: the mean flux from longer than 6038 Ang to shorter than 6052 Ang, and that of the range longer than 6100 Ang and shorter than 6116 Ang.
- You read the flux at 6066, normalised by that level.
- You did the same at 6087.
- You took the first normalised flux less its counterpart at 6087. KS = 0.13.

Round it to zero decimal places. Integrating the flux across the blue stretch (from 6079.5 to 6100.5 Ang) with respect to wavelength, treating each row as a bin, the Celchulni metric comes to 286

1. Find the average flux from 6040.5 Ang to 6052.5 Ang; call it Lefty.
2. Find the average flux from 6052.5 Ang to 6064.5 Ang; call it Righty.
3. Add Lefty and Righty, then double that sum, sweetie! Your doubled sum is 57.5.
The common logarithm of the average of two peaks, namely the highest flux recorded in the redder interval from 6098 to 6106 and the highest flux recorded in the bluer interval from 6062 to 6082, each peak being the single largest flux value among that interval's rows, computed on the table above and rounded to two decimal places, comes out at 1.15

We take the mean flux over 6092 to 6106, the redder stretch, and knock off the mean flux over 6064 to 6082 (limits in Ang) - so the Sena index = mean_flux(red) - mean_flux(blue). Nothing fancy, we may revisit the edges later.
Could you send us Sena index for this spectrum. -1.2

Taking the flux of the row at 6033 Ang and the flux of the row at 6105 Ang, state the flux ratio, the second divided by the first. 0.89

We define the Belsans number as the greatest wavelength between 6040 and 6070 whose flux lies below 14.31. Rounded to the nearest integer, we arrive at 6060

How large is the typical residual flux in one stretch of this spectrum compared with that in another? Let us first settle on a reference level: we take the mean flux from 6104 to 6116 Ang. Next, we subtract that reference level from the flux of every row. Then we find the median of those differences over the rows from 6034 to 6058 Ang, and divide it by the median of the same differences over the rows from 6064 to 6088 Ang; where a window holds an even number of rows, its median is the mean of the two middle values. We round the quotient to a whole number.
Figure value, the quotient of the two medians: 1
